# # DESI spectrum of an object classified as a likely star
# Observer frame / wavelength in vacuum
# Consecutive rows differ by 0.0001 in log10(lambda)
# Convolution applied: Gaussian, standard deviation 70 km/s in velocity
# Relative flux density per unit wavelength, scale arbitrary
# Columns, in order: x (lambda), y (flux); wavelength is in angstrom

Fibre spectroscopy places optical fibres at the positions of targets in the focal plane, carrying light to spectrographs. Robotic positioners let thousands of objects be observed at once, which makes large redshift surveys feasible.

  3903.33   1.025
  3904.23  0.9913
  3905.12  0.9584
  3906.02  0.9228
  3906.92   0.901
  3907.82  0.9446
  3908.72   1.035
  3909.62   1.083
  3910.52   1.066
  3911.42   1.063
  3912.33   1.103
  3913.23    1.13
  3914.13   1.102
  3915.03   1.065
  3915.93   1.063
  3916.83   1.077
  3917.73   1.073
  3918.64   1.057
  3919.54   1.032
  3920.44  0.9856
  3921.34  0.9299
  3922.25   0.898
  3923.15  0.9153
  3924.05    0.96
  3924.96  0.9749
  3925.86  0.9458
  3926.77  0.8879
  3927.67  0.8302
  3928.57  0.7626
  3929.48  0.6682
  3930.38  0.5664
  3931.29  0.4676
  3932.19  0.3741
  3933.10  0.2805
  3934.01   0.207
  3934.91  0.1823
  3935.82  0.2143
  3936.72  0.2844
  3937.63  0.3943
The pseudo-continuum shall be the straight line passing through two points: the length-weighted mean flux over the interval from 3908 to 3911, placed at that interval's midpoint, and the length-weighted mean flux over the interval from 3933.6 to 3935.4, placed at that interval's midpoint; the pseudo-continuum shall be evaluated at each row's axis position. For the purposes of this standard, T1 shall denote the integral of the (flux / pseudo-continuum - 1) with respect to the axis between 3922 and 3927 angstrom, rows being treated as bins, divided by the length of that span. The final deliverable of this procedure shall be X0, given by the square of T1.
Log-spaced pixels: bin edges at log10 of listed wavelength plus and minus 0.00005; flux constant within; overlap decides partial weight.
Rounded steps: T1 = 0.75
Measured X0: 0.57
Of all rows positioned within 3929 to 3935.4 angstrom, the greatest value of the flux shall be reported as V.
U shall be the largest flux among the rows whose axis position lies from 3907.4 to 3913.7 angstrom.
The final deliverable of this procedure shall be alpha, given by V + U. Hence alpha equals 1.80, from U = 1.13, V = 0.6682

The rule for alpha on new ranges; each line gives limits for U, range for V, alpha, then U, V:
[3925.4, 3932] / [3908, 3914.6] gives 2.08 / 0.9458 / 1.13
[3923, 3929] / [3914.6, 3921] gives 2.05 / 0.9749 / 1.077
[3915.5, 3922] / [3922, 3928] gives 2.05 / 1.077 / 0.9749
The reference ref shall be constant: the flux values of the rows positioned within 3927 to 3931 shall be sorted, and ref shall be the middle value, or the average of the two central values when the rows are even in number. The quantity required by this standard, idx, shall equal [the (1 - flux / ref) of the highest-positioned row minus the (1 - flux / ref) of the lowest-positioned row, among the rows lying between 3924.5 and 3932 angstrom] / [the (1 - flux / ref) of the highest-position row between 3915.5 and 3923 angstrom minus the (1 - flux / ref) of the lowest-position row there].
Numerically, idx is 3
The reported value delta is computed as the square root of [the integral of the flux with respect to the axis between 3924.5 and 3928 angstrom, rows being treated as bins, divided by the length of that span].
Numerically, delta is 0.95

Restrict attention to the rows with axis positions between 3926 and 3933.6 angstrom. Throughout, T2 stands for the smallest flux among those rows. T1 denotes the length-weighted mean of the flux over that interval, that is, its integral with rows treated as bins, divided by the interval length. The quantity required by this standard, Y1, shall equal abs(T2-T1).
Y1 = 0.34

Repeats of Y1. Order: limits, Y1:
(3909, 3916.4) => 0.02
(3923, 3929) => 0.13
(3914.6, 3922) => 0.10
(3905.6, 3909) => 0.05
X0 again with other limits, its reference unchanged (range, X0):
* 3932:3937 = 0.13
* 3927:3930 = 0.79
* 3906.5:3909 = 0.02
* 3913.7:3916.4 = 0.06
